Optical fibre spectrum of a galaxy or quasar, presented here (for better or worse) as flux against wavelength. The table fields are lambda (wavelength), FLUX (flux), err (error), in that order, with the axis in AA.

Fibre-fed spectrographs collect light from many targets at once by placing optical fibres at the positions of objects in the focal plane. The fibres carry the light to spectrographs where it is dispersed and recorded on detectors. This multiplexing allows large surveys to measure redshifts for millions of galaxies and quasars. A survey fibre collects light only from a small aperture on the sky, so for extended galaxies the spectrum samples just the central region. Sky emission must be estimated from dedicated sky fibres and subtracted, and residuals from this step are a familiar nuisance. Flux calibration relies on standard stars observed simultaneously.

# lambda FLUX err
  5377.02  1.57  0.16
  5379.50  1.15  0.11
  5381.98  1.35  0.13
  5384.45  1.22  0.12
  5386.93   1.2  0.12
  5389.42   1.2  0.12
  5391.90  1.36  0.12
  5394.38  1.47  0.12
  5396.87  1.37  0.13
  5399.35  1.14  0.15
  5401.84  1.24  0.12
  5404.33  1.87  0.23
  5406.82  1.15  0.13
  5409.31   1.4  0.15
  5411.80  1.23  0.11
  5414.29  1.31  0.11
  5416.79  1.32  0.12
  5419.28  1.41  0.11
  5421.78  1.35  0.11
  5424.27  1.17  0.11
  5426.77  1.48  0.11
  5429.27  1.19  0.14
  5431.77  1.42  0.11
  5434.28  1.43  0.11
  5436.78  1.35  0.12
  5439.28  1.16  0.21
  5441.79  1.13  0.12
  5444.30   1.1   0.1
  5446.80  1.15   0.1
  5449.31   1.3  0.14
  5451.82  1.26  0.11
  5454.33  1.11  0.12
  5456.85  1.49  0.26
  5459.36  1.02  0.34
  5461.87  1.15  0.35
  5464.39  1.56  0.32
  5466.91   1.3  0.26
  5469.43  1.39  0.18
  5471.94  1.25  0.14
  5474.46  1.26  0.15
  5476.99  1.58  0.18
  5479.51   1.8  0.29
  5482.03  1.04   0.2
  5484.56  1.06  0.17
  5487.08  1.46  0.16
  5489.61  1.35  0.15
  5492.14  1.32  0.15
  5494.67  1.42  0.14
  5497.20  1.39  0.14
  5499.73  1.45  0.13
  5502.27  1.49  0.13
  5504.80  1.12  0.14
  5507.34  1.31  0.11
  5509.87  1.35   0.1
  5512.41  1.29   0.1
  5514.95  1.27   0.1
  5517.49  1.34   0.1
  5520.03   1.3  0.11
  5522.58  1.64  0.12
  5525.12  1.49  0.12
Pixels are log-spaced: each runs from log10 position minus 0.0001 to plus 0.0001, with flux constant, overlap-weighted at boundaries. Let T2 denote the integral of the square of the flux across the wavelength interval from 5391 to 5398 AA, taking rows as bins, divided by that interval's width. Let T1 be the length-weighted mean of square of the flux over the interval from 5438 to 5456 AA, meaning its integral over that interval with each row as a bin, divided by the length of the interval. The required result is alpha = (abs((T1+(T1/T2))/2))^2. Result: 1.11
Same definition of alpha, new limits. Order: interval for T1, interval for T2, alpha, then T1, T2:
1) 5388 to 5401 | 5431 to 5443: 1.86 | 1.72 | 1.69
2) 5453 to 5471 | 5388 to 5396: 1.73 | 1.69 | 1.81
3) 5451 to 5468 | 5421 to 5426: 1.76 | 1.65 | 1.63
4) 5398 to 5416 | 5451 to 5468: 2.17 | 1.83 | 1.65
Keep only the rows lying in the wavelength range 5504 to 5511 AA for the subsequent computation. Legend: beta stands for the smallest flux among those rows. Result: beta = 1.12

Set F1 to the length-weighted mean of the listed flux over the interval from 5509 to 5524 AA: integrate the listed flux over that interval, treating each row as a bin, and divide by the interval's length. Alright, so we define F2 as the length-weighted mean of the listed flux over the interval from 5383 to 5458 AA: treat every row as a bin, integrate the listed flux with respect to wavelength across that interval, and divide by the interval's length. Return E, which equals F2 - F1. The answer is -0.07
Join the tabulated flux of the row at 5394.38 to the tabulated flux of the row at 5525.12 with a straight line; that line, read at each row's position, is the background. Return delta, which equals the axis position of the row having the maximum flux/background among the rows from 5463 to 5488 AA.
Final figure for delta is 5479.51 AA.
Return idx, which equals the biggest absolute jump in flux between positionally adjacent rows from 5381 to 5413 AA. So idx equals 0.7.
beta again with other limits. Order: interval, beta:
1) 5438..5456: 1.1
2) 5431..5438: 1.35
